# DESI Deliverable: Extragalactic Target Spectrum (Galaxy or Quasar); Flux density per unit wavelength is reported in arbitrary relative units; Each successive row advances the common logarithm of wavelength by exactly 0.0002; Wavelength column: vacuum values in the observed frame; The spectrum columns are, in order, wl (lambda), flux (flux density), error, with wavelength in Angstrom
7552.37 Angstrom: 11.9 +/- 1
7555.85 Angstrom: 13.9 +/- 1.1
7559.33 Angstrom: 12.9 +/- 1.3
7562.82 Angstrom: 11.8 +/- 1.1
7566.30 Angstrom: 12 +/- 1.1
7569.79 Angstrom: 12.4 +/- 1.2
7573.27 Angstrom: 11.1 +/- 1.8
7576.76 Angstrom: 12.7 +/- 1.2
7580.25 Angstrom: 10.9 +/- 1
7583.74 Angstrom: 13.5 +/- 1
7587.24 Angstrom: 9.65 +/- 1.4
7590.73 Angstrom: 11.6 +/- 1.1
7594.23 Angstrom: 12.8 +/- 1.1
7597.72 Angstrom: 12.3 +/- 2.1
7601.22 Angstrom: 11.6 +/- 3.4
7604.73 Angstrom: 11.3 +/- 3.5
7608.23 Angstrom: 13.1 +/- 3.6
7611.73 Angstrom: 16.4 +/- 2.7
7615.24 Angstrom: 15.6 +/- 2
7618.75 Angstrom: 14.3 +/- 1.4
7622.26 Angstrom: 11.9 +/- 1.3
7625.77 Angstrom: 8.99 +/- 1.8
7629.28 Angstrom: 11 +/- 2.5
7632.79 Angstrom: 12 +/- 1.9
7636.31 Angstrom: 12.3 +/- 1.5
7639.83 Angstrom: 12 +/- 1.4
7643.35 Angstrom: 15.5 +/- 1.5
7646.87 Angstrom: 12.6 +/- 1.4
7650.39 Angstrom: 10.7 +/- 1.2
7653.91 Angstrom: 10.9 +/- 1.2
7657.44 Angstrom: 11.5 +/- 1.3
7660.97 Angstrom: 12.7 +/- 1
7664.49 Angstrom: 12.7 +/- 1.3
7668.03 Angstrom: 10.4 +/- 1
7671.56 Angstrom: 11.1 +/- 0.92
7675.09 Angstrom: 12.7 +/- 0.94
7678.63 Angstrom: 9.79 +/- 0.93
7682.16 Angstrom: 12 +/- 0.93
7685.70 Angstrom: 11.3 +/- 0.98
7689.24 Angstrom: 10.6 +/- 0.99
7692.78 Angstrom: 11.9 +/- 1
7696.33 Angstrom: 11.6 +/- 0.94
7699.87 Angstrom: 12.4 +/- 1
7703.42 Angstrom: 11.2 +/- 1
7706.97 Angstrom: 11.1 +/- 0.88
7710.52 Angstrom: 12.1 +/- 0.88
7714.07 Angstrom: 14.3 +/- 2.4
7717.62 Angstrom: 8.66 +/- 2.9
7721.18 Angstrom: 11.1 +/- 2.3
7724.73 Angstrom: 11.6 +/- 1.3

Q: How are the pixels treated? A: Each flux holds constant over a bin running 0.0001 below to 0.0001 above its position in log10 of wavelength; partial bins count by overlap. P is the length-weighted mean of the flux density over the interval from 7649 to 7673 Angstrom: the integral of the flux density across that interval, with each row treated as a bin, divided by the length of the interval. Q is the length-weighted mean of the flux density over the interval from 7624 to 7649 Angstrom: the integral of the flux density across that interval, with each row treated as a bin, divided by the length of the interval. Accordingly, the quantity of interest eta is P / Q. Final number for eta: 0.95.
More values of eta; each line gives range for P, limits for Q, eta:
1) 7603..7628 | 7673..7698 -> 1.14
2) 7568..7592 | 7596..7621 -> 0.87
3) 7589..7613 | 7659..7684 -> 1.09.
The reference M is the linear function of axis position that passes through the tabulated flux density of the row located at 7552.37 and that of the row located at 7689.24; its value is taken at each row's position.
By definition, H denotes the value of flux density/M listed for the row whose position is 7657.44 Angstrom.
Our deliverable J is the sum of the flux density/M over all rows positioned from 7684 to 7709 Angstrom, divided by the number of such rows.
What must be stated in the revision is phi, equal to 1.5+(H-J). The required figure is 1.47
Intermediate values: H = 1.055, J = 1.09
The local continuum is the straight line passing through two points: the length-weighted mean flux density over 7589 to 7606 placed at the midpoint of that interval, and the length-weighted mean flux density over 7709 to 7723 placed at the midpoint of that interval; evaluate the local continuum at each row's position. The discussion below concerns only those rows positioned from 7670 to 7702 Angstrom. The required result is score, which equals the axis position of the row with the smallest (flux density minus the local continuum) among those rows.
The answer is 7678.63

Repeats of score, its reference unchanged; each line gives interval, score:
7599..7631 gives 7625.77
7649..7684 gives 7678.63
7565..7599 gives 7587.24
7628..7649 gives 7629.28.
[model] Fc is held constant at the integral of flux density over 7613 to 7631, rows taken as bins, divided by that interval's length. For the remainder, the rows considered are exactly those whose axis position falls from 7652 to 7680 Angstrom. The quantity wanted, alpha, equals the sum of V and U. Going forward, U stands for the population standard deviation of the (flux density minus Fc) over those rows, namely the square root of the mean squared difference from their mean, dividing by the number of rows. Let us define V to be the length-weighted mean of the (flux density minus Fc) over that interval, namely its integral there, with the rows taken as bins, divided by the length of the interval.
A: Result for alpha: 0.1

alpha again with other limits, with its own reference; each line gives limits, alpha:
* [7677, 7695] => -0.5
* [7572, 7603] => 0.4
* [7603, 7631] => 2.7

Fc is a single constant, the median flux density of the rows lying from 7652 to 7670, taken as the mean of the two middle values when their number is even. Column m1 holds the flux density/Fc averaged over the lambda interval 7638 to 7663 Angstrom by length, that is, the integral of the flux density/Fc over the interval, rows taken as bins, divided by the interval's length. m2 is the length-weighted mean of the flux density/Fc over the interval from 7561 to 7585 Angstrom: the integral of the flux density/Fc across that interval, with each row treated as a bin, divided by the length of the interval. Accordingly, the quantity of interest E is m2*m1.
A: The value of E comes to 1.12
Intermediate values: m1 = 1.07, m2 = 1.05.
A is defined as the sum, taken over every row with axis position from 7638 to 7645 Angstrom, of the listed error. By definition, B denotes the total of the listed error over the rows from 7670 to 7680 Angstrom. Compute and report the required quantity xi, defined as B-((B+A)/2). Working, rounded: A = 2.9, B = 2.8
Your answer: -0.1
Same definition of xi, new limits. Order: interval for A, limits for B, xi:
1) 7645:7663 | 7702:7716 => -0.5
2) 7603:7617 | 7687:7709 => -3.0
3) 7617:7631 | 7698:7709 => -2.1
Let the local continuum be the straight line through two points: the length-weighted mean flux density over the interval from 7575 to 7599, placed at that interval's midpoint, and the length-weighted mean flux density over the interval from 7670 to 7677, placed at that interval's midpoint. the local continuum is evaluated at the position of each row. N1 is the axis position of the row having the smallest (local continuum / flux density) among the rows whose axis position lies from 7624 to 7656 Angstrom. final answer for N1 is 7643.35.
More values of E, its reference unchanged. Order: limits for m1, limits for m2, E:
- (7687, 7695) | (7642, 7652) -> 1.10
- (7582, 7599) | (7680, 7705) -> 1.04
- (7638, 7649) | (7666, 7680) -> 1.11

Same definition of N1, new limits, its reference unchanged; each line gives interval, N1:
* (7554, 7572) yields 7555.85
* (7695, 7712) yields 7699.87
